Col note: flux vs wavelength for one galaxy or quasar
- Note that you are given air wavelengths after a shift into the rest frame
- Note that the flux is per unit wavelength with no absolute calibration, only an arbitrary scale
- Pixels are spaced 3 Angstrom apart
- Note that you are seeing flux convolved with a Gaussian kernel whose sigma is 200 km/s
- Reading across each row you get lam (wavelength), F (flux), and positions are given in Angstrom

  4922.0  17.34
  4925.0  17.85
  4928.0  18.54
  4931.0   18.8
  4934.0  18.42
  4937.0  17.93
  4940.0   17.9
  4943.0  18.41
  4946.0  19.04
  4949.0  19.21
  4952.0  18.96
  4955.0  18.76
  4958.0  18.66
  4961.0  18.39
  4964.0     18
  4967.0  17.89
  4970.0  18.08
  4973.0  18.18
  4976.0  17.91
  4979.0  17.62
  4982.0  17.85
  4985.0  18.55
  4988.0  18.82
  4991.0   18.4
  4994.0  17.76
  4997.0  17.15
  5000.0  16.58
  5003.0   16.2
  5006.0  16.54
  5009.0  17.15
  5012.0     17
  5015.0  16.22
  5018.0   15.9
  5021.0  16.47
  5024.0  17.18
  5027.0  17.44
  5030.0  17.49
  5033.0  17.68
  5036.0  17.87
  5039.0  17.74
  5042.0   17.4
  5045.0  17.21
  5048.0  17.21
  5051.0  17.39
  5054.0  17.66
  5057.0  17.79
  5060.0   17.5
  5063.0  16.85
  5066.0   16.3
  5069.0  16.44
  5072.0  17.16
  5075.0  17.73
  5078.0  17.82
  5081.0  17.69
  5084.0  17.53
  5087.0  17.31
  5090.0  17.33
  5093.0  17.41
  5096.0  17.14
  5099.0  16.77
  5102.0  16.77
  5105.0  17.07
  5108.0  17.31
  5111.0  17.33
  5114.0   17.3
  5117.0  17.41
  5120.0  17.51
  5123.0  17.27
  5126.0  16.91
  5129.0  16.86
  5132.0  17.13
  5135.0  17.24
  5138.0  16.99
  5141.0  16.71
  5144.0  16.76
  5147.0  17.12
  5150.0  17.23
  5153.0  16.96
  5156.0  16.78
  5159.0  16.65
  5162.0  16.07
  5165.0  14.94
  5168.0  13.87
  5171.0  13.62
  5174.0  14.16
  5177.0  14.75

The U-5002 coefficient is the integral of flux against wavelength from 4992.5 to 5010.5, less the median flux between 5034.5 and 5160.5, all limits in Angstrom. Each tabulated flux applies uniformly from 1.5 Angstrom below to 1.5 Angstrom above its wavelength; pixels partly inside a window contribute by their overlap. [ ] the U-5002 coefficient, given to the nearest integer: 287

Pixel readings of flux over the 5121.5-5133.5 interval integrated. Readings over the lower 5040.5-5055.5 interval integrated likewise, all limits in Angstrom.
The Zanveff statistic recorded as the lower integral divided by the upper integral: 1.3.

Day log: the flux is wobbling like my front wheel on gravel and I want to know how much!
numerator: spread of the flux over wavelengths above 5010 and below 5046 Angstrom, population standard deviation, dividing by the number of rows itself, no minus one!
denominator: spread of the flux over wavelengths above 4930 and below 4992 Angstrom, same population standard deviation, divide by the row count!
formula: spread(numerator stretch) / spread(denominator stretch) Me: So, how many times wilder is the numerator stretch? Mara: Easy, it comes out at 1.36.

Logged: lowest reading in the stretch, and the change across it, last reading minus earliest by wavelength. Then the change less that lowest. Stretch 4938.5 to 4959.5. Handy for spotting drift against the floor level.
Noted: -17.1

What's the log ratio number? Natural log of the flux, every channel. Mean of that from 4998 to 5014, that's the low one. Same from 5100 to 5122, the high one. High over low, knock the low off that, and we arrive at -1.80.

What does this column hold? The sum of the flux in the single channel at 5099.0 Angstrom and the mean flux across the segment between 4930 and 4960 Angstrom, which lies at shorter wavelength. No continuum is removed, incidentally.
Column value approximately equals 35.4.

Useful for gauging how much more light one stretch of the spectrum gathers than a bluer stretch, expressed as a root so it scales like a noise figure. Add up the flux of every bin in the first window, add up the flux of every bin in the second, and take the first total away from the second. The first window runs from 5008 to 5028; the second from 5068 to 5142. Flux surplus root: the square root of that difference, 18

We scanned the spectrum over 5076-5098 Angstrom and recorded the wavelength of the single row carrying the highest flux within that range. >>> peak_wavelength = 5078.0 Angstrom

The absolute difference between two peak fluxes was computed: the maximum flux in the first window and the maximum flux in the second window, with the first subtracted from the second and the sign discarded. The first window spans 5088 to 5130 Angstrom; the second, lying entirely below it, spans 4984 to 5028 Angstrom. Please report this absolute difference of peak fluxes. 1.3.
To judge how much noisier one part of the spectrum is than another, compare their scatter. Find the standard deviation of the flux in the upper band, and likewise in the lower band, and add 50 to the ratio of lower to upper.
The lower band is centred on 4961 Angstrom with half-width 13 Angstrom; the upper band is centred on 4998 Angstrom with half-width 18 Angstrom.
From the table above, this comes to 50.5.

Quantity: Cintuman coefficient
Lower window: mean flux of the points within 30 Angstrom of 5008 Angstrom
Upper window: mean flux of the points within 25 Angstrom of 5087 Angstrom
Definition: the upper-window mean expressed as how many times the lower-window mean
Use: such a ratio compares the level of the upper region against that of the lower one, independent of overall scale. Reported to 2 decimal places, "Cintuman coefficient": 0.99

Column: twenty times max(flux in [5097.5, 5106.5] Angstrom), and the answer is 341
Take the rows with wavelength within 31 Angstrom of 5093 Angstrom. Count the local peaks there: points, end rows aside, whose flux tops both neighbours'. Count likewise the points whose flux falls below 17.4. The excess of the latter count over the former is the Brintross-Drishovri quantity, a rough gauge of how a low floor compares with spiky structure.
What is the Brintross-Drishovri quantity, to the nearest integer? 10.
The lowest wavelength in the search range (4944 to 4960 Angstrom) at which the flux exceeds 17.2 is 4946.0 Angstrom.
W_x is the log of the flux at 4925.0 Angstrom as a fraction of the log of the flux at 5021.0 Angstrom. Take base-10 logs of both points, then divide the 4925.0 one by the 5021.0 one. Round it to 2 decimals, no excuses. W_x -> 1.03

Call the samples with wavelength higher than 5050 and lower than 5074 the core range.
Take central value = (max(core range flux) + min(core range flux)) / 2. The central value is 17.0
